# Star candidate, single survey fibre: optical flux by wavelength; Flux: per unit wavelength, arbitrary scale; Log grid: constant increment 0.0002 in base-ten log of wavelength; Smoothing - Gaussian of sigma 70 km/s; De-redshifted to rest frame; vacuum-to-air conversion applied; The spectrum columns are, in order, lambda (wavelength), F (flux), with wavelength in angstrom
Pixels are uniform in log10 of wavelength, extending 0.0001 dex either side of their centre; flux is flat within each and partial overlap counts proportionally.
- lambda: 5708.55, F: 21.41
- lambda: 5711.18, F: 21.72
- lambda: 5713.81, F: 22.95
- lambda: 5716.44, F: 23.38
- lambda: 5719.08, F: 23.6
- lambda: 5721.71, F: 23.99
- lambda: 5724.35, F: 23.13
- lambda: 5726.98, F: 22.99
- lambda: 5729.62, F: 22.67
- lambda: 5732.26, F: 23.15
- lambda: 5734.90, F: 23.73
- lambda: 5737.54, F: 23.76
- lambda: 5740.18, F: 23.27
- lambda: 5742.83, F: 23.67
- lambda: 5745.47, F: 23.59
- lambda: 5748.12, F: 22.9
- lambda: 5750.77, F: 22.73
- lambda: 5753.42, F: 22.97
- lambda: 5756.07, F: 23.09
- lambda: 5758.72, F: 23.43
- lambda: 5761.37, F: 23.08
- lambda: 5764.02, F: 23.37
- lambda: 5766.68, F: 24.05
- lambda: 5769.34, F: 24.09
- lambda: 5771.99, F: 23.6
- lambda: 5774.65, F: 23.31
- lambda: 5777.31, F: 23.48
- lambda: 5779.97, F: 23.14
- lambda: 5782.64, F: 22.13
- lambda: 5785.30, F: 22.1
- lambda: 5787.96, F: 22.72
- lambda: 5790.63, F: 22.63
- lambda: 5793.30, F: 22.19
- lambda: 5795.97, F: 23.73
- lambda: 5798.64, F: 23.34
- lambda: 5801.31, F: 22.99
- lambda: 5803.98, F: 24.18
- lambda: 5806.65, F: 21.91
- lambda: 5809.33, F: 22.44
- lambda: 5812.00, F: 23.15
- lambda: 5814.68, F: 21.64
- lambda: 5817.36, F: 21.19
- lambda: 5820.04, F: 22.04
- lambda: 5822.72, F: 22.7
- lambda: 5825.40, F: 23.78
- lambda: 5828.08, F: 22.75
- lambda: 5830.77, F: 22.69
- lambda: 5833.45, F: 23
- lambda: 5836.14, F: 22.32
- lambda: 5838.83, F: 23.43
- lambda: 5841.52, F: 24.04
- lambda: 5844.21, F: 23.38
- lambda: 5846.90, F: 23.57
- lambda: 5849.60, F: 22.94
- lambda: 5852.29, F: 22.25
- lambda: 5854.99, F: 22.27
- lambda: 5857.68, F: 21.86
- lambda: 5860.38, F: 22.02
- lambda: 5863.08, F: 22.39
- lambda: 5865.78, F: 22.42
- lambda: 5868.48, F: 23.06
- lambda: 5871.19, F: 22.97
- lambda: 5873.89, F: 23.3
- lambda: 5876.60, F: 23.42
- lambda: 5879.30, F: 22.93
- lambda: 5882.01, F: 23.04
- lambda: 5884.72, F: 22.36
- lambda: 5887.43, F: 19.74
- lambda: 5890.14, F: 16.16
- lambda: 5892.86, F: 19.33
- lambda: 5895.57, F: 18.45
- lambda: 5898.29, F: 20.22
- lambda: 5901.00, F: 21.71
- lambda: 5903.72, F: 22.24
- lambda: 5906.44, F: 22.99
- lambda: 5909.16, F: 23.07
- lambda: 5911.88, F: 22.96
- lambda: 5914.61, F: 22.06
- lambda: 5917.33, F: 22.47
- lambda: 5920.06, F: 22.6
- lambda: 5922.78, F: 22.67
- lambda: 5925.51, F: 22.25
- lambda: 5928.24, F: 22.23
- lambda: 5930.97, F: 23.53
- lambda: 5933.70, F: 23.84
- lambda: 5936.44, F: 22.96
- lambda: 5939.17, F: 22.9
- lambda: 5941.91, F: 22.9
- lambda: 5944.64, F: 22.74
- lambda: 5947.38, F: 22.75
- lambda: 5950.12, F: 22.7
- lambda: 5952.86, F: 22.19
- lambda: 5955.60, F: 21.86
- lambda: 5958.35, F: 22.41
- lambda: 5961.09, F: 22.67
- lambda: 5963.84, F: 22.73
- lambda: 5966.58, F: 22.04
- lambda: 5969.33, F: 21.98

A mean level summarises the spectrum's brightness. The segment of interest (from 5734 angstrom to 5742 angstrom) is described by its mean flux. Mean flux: 23.6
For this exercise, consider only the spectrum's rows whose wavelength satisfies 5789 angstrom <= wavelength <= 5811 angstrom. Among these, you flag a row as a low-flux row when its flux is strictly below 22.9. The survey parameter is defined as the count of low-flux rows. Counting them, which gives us 4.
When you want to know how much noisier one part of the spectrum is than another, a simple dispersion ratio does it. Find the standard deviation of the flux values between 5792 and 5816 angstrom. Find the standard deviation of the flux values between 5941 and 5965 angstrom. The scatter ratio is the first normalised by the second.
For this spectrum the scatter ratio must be 2.6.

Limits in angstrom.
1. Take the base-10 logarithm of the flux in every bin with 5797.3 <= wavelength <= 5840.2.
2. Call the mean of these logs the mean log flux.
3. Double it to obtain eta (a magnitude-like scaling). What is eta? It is 2.71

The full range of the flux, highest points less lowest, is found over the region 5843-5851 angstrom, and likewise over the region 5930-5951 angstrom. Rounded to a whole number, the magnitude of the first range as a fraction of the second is 1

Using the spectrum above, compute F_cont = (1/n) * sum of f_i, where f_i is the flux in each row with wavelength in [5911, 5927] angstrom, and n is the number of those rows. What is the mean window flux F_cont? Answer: 22.5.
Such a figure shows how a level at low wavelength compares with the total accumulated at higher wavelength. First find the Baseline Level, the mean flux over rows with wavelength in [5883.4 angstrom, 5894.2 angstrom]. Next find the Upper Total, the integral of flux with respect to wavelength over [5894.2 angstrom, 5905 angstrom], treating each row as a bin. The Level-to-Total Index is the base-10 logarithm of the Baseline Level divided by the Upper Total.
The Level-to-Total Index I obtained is -1.06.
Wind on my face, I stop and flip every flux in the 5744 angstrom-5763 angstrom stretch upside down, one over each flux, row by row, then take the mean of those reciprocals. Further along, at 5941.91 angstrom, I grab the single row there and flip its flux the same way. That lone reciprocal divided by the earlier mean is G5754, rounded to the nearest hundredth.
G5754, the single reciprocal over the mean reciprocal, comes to 1.01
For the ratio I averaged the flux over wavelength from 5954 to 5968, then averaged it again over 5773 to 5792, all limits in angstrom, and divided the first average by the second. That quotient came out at 0.980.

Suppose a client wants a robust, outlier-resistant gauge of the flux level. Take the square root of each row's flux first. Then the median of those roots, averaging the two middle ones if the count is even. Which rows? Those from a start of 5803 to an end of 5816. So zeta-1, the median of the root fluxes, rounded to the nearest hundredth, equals 4.74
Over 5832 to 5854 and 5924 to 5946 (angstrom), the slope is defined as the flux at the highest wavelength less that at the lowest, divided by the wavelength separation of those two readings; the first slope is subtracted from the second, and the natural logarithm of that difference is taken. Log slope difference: -2.73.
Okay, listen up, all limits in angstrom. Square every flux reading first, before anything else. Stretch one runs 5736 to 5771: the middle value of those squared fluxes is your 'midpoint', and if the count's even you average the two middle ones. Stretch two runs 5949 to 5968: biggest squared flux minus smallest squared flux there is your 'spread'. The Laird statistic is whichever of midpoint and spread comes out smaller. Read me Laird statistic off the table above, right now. 39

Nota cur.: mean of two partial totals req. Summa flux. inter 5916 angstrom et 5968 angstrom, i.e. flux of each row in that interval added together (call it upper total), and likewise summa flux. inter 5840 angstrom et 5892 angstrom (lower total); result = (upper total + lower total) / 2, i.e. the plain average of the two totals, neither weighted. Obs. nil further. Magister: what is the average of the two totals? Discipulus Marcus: 427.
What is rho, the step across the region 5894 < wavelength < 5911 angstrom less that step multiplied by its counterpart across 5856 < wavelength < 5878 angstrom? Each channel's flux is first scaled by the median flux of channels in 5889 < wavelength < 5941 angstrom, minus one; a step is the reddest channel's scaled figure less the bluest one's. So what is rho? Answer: 0.19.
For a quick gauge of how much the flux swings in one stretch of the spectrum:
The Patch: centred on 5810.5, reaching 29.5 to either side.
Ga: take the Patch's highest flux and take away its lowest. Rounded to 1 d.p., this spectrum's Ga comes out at 3.0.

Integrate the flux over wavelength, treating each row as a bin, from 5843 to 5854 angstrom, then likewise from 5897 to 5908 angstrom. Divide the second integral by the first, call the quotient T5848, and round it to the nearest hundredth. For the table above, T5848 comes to 0.95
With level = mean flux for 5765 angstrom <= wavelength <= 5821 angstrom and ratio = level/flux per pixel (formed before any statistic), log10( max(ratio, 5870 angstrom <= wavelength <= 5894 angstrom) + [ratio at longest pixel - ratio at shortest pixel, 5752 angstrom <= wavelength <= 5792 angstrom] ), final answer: 0.16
